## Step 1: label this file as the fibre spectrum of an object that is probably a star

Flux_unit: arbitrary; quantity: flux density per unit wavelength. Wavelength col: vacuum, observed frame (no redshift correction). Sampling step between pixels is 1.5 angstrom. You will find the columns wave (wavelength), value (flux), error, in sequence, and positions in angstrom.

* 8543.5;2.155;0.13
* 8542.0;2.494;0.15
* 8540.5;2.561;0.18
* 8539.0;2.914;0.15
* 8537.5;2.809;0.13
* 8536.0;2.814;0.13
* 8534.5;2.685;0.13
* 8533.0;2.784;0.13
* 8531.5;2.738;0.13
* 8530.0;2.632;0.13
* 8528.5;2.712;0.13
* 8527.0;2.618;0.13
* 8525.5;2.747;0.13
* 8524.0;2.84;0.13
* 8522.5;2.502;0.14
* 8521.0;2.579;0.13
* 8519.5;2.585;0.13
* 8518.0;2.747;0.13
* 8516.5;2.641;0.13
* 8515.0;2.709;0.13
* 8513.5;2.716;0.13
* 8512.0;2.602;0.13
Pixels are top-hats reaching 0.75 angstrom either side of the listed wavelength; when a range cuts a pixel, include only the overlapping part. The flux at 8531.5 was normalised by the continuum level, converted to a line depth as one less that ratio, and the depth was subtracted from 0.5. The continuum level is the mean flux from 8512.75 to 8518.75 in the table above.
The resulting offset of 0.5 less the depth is 0.513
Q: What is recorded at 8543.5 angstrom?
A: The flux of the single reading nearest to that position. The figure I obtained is 2.155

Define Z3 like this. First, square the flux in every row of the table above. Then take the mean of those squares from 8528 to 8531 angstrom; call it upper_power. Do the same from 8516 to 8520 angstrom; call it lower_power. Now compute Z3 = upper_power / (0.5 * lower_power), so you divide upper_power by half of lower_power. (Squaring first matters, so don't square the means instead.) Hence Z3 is 2.02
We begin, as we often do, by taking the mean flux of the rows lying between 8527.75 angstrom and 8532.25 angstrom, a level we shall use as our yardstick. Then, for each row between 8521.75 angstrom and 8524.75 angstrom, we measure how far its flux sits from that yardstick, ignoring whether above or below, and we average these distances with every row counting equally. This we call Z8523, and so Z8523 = 0.17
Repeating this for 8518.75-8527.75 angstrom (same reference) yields 0.12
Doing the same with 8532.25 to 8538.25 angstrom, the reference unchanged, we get 0.08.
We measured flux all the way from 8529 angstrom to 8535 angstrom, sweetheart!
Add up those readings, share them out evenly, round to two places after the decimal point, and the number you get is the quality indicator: 2.71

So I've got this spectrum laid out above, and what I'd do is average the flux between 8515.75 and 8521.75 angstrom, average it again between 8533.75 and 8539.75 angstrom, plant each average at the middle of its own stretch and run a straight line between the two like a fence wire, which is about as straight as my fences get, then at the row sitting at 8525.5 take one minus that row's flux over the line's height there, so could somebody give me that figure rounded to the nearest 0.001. -0.017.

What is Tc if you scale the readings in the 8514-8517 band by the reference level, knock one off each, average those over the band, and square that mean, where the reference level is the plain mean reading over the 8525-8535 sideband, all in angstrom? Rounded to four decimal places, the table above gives 0.0001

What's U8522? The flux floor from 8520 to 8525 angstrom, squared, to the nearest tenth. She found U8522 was 6.3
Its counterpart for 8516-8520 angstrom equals 6.7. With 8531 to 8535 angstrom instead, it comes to 7.2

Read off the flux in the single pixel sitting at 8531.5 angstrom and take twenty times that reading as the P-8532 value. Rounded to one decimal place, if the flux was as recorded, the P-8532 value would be 54.8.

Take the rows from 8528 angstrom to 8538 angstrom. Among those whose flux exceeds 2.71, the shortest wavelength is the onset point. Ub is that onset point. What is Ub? 8528.5 angstrom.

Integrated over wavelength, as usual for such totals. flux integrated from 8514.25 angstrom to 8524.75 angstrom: 27.9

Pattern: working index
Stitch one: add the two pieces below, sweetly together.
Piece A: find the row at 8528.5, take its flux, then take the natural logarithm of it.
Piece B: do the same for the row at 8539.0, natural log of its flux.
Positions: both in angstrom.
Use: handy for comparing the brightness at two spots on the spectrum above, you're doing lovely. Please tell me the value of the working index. 2.07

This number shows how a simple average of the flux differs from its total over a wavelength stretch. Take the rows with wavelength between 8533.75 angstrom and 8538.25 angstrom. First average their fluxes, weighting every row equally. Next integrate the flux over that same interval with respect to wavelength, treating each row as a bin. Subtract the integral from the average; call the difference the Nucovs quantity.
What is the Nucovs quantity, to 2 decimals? -9.69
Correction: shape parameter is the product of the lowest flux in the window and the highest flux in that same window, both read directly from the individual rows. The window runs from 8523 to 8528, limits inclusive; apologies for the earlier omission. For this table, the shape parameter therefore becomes 7.44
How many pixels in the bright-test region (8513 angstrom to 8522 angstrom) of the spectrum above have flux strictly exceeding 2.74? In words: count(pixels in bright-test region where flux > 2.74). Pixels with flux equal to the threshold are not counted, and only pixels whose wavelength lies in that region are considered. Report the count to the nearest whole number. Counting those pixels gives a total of 1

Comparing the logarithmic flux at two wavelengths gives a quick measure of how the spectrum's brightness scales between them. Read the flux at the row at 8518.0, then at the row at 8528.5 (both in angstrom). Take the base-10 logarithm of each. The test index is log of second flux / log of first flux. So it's 0.99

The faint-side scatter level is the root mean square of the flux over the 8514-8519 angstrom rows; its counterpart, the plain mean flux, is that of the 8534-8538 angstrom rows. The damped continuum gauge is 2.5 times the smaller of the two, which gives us 6.7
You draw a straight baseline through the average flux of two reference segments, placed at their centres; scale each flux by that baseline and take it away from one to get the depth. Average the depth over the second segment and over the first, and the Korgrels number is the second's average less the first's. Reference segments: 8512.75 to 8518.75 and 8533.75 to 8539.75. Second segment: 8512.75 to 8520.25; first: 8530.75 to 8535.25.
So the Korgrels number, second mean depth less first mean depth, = -0.01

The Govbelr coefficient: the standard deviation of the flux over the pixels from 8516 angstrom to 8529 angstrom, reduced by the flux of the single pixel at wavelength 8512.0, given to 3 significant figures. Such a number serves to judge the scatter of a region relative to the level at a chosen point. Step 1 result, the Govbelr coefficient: -2.50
